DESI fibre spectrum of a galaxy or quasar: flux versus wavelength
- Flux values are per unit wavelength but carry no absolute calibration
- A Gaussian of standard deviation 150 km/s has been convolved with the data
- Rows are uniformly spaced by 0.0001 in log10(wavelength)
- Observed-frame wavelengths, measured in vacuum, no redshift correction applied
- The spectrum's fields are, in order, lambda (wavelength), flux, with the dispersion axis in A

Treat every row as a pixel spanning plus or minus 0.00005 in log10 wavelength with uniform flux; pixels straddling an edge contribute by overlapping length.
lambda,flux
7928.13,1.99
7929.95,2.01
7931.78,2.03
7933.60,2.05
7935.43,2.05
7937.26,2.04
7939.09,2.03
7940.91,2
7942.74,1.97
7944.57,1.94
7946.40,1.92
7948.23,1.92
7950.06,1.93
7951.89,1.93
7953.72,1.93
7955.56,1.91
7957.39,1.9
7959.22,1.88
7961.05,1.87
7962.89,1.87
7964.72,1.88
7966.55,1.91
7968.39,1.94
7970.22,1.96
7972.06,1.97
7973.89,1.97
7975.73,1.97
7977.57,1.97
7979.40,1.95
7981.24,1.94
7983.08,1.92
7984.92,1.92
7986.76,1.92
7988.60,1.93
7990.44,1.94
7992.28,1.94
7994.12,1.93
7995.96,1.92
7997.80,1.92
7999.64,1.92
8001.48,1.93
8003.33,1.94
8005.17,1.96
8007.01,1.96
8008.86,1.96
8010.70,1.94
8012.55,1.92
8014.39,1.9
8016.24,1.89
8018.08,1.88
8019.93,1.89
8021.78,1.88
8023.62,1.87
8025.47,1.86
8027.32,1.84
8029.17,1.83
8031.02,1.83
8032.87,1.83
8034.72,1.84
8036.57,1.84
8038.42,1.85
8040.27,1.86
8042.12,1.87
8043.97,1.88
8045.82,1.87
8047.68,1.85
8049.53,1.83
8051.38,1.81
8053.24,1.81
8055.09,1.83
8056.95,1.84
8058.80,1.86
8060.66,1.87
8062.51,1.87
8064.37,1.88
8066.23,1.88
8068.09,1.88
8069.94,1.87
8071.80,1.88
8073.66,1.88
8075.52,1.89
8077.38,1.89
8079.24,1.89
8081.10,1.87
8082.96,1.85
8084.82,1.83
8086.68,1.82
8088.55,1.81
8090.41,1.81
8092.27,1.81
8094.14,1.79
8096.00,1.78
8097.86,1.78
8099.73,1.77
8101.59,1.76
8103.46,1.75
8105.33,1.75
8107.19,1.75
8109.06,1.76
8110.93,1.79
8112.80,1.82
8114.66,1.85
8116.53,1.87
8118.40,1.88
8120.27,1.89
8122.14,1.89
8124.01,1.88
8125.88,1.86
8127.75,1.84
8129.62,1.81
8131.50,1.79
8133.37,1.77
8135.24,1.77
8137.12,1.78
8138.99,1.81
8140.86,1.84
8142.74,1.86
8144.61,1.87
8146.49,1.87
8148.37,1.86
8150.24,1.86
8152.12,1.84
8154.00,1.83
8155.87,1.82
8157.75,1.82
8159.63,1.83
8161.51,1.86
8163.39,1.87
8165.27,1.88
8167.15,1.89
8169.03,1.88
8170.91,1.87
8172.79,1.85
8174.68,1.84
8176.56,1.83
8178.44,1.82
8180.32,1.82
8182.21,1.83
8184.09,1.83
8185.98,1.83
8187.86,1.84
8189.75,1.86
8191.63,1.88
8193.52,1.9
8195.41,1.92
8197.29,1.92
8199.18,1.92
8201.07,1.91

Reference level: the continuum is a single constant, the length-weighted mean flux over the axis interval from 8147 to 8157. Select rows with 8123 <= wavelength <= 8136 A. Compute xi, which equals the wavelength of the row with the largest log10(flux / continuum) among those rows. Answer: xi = 8124.01 A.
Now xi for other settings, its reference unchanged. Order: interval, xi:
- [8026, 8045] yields 8043.97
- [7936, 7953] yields 7937.26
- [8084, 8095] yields 8084.82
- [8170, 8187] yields 8170.91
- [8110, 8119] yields 8118.40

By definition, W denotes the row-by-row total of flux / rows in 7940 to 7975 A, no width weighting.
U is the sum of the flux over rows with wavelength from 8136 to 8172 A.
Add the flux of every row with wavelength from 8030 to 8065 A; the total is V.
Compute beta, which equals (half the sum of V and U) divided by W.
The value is 0.96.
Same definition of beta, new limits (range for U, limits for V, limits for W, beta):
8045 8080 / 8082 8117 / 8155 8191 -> 0.99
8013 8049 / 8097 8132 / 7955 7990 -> 0.95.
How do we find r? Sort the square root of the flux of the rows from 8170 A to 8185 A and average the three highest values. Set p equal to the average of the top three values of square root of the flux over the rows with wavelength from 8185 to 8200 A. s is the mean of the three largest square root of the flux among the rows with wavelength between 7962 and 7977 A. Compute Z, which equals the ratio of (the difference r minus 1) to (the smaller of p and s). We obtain 0.261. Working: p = 1.39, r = 1.36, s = 1.40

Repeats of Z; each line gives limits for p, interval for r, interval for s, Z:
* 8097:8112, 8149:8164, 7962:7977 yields 0.274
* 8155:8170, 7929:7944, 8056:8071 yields 0.314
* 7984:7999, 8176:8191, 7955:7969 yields 0.258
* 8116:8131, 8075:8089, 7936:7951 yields 0.273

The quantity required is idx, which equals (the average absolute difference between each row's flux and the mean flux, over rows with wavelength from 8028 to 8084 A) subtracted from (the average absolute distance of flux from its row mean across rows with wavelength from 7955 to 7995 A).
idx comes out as 0.006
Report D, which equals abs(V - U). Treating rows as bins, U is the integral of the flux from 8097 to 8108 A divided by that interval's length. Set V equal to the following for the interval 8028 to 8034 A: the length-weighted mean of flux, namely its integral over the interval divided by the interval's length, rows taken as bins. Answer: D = 0.070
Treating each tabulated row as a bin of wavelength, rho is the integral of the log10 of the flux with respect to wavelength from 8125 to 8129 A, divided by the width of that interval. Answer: 0.267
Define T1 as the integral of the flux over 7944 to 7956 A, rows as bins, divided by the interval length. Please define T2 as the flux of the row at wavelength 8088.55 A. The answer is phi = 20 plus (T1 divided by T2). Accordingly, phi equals 21.1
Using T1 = 1.92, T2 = 1.81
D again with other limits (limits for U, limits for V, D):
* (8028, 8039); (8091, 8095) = 0.036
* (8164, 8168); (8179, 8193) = 0.041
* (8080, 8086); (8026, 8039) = 0.014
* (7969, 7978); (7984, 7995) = 0.037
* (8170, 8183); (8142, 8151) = 0.028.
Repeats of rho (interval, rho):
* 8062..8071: 0.273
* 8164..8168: 0.275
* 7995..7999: 0.284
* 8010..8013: 0.285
